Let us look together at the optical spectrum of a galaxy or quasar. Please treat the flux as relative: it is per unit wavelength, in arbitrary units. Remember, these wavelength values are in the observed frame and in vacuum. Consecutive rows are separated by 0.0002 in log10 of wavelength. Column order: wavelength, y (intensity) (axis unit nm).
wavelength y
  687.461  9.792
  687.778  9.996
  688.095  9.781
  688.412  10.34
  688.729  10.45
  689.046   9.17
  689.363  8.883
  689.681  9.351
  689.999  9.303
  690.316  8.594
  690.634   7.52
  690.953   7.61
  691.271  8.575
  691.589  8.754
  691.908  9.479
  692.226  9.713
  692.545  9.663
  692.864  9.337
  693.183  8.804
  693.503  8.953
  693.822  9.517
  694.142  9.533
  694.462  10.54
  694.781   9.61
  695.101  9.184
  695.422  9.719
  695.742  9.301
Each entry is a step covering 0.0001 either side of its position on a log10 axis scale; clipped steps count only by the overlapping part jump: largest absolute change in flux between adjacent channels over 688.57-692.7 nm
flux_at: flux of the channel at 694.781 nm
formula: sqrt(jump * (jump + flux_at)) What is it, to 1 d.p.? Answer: 3.7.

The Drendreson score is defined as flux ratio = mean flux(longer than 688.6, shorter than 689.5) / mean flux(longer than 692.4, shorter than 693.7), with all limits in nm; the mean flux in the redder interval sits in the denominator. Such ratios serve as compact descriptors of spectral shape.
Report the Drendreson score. 1.03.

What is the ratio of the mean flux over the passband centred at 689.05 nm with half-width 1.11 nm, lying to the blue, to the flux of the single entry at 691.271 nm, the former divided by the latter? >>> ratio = 1.12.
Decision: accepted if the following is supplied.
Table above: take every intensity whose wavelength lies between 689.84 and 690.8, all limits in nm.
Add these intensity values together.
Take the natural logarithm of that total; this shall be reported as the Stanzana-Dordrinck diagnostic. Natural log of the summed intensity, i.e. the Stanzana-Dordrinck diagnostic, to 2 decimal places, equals 3.24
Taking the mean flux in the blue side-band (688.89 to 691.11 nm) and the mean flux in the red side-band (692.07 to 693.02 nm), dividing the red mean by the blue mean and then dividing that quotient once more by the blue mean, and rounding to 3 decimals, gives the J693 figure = 0.128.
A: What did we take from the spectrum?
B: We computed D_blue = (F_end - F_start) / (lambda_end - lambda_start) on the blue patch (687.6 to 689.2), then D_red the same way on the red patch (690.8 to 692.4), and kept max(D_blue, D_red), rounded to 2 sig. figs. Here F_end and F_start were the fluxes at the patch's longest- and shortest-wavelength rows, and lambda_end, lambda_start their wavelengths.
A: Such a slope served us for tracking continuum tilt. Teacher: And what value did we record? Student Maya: 1.7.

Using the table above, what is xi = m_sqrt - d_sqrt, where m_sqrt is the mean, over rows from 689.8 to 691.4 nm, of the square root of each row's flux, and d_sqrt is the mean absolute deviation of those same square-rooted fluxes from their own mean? 2.78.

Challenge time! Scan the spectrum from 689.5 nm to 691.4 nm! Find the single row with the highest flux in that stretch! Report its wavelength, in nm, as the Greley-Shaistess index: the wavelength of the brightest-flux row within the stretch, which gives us 689.681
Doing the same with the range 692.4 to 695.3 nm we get 694.462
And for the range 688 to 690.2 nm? 688.729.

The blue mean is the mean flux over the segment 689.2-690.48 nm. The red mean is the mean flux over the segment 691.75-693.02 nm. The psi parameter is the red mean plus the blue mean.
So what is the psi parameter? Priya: 18.6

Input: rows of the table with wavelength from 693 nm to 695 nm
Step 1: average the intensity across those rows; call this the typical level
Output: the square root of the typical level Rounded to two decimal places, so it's 3.08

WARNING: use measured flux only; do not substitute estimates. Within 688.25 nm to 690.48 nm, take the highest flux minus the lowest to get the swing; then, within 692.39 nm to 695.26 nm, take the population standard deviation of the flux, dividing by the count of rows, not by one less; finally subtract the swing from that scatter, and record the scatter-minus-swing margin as -1.4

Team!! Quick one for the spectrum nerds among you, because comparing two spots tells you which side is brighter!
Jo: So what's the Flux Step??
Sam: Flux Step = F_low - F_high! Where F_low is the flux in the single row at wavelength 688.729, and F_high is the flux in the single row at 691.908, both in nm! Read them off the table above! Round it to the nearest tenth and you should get 1.0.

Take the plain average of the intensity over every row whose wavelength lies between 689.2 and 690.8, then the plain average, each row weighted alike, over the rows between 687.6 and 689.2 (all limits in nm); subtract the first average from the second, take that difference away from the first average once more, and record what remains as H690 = 7.5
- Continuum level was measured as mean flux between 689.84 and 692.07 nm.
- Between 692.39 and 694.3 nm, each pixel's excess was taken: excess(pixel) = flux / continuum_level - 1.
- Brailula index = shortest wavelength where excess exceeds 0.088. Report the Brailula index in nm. 692.545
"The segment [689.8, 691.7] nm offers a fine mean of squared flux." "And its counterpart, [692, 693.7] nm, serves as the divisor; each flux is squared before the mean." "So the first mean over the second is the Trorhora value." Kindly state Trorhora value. 0.82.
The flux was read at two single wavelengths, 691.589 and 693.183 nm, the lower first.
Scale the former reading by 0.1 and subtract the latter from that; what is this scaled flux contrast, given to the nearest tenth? -7.9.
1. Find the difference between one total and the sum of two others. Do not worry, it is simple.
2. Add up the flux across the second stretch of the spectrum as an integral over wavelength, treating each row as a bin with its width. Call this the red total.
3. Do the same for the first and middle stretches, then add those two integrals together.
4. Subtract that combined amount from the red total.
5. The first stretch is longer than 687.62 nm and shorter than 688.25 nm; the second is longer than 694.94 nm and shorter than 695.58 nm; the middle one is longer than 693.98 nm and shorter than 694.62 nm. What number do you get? -6.6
